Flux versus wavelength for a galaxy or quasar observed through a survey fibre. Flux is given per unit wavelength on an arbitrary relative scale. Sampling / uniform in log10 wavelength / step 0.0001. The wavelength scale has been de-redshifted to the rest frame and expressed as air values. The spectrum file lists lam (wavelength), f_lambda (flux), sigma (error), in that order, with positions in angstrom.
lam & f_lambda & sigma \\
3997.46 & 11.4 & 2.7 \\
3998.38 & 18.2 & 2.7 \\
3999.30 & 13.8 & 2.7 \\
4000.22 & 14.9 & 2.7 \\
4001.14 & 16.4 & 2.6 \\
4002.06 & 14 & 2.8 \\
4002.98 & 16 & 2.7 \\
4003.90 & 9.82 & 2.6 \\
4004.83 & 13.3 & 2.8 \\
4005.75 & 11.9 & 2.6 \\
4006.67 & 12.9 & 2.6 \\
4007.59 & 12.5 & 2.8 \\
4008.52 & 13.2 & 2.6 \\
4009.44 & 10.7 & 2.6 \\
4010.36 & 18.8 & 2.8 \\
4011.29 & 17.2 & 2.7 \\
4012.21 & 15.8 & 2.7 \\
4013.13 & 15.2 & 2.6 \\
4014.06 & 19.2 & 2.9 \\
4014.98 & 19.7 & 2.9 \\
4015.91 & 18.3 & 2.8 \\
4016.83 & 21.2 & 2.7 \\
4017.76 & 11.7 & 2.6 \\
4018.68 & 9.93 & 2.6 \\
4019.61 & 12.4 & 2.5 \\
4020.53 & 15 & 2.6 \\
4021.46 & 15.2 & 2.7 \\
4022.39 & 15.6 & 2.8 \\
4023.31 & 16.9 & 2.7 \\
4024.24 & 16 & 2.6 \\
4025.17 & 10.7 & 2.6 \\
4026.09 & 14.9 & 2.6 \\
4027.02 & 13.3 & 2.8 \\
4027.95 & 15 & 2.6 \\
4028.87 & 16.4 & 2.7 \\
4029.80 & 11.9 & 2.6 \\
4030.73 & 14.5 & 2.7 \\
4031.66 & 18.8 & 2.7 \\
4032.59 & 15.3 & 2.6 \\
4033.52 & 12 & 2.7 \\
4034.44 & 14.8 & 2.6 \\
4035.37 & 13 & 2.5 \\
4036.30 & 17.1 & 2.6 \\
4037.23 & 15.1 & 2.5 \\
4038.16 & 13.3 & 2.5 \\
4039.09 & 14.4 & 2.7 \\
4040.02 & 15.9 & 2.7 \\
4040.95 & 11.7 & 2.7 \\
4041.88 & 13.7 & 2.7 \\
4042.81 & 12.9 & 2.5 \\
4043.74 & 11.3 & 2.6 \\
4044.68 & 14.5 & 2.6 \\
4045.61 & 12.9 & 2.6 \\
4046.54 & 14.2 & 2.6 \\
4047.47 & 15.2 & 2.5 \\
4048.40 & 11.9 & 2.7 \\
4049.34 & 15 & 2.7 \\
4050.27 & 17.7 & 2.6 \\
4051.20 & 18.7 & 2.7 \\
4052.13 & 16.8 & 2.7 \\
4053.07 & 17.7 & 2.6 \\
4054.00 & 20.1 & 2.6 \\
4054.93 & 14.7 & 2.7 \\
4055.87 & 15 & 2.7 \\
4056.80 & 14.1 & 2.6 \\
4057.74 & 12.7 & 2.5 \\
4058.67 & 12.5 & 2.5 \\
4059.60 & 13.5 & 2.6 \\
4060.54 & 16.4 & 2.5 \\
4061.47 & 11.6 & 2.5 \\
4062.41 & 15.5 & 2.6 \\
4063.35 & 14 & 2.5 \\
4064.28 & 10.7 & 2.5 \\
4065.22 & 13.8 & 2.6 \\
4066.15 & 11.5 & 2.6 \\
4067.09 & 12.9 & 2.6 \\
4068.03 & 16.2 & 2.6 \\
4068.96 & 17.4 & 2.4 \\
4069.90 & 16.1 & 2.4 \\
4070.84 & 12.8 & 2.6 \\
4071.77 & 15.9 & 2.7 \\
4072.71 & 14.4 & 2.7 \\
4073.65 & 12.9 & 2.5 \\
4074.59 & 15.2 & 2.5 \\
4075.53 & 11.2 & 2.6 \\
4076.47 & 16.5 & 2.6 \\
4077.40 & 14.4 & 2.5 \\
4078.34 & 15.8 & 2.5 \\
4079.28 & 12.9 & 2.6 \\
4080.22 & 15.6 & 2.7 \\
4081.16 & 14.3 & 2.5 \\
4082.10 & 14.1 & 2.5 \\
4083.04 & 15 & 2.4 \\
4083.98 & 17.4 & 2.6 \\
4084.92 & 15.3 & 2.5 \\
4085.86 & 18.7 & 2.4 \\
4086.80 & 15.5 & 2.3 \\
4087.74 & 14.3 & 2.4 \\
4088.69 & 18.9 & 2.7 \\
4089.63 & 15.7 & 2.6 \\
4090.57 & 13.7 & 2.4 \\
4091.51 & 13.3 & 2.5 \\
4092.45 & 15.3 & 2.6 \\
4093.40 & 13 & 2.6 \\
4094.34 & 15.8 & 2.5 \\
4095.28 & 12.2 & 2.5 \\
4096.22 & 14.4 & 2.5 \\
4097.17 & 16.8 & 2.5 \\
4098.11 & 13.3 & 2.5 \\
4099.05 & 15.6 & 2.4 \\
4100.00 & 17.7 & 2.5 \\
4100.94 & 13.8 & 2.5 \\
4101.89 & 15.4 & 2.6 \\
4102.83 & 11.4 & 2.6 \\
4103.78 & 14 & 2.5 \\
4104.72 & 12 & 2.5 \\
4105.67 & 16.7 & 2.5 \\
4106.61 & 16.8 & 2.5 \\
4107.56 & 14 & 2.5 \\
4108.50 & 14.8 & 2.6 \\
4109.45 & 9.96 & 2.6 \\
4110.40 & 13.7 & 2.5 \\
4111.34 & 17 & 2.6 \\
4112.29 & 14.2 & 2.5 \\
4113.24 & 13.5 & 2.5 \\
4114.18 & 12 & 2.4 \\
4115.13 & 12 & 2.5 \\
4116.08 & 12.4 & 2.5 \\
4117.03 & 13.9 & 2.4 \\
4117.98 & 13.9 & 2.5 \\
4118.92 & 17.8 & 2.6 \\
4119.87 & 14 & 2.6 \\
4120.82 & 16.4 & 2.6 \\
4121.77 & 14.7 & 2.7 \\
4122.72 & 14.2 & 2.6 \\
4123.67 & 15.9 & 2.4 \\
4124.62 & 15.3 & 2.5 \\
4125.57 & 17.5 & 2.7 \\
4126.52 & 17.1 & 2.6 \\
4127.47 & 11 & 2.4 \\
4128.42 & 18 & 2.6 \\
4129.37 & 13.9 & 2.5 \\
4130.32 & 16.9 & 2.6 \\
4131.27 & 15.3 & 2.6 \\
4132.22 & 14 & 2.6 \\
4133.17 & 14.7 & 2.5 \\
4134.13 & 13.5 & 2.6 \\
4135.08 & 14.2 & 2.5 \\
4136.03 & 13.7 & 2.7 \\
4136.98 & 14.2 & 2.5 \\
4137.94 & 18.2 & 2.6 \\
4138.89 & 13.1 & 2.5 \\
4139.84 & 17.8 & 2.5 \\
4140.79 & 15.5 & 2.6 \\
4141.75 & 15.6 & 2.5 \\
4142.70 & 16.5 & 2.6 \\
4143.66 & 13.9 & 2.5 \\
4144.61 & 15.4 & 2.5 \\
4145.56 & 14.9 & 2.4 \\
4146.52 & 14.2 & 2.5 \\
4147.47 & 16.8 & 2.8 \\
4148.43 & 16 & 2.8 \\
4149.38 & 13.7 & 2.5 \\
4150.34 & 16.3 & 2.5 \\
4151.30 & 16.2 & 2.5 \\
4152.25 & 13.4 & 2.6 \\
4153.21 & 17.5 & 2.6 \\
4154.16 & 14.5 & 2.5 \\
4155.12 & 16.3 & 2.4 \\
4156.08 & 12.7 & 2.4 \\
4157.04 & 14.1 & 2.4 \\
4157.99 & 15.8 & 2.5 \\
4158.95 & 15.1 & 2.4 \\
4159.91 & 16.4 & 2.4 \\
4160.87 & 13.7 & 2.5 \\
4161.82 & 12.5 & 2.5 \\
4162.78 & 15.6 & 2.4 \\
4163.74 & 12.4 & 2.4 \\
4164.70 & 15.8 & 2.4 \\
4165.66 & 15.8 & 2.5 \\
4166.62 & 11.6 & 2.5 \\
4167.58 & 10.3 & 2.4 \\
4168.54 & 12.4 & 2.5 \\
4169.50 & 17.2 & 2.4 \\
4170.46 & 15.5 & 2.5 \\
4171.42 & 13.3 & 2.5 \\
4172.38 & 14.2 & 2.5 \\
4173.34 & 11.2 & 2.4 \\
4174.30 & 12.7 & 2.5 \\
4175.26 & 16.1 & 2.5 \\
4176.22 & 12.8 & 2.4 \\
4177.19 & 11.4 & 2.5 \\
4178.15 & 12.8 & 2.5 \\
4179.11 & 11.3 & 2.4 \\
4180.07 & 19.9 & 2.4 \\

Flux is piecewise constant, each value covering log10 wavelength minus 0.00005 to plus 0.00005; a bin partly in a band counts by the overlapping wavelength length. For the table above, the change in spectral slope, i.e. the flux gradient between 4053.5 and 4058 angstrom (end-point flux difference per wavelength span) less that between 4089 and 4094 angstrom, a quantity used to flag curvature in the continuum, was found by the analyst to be -1.3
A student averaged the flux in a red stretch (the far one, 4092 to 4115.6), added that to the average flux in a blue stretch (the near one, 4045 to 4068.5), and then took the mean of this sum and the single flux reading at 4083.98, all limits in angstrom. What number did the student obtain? 23.1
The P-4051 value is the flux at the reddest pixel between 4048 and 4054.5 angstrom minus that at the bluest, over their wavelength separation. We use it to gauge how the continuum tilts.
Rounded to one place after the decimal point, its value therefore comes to 1.5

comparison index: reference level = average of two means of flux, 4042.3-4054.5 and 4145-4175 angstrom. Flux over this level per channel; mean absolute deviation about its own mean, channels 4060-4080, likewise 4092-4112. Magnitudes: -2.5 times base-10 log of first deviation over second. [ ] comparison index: -0.02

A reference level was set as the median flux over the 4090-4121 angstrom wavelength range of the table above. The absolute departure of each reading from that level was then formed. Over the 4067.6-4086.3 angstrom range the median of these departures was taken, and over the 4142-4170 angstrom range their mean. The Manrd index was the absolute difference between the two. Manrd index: 0.20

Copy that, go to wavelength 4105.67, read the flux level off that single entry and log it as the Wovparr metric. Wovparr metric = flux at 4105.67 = 16.7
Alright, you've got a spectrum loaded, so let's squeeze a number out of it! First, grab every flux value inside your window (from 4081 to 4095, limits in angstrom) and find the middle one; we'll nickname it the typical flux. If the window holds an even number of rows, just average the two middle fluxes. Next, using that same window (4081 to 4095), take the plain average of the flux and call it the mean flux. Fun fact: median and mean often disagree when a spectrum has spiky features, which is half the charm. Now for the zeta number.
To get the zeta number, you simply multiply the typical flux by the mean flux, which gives 235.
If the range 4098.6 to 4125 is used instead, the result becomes 203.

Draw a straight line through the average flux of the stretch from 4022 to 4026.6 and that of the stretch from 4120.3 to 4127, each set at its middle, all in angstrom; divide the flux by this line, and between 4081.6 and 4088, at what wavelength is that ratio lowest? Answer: 4082.10 angstrom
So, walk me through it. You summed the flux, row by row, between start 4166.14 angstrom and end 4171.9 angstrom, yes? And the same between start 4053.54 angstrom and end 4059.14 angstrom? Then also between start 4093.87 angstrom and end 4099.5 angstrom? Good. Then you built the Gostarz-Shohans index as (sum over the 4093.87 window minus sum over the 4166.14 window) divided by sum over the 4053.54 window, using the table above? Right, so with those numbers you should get 0.09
